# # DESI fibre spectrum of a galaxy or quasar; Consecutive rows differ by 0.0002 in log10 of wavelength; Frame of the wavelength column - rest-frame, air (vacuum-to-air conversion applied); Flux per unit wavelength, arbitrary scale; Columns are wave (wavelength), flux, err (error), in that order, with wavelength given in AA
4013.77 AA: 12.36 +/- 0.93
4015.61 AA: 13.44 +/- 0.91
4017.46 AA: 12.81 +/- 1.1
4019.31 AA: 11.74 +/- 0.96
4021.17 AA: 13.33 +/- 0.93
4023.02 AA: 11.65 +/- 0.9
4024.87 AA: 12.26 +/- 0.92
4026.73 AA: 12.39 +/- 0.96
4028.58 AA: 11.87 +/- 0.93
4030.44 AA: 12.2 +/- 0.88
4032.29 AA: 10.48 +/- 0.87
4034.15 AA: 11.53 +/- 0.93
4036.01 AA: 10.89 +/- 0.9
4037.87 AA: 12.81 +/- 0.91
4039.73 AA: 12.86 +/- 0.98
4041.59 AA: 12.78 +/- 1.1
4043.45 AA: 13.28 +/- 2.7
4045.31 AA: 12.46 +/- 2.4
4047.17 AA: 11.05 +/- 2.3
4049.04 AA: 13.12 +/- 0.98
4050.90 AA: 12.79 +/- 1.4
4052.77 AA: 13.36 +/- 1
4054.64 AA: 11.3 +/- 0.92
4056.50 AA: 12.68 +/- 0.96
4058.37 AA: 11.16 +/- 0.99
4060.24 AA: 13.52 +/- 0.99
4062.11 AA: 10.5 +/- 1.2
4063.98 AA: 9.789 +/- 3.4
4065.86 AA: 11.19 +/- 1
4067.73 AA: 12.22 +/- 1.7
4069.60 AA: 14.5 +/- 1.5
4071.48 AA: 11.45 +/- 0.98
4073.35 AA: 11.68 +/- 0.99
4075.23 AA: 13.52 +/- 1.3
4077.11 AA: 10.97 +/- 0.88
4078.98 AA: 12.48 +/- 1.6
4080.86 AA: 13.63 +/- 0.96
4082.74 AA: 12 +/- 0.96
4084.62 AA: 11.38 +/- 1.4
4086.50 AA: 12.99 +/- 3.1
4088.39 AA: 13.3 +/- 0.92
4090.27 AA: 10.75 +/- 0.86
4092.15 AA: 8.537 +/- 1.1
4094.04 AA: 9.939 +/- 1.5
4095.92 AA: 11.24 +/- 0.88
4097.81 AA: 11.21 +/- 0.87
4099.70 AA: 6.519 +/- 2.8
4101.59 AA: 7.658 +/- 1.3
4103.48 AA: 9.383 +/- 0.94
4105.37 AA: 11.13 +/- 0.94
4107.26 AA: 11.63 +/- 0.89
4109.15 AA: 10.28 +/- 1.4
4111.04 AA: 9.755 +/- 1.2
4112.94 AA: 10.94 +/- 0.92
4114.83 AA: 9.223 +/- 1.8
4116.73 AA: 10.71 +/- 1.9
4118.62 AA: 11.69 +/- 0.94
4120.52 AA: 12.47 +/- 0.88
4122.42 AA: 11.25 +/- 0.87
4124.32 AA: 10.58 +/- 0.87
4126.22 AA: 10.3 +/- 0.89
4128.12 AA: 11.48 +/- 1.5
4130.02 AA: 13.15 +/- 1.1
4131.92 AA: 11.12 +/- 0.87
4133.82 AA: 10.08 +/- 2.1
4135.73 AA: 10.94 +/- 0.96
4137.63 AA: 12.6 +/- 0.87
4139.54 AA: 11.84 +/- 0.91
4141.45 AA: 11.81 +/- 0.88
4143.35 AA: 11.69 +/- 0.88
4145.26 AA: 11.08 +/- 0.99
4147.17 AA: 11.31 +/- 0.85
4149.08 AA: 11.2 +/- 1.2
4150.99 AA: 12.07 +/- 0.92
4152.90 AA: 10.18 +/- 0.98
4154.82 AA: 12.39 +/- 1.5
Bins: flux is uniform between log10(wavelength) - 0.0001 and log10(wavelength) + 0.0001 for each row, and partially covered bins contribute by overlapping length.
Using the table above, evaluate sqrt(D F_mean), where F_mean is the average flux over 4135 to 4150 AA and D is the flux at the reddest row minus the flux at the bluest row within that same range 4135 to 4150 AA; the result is 1.73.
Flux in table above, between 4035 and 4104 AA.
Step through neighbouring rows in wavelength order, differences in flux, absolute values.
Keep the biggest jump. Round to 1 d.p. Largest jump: 4.7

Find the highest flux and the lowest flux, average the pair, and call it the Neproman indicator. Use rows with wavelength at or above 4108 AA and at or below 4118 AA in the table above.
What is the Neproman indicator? 10.1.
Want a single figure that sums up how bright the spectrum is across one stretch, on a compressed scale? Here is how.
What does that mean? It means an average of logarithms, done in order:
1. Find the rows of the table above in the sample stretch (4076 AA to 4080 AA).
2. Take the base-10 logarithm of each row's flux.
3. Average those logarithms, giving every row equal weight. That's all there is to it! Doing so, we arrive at 1.07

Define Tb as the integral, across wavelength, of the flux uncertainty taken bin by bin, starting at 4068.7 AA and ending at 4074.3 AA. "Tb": 6.5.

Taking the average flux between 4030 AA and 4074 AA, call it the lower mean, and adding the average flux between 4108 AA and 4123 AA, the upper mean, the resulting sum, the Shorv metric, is 22.9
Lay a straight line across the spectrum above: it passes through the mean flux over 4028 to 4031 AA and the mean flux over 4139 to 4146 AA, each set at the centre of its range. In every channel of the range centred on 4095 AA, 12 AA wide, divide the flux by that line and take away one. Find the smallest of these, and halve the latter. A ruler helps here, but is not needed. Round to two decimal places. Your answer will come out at -0.22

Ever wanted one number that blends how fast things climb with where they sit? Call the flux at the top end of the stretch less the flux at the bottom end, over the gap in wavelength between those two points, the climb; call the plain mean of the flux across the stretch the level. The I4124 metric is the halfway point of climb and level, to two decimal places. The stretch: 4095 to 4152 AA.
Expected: 5.45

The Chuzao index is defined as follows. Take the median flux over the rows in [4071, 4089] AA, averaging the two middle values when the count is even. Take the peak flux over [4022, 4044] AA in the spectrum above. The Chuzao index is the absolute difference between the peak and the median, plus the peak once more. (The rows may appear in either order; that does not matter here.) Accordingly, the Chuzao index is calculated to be 14.3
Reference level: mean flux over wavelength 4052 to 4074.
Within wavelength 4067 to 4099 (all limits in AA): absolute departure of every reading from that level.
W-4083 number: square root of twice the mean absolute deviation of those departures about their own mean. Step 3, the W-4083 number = 1.2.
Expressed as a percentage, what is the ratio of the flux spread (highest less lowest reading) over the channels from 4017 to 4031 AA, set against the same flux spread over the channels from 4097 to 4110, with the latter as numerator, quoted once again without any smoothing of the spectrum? 304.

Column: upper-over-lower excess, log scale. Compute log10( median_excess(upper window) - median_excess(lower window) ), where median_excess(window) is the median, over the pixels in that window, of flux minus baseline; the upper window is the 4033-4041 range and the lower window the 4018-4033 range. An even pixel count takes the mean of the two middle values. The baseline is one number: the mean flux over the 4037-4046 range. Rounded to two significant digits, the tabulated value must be -0.87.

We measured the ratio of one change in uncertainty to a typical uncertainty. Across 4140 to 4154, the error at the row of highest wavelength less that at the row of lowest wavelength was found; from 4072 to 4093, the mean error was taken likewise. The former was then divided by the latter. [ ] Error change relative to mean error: 0.1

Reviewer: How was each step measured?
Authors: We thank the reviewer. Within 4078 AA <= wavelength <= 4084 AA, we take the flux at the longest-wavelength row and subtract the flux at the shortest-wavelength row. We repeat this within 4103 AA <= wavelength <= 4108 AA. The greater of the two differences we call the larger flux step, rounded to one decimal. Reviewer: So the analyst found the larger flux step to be 2.2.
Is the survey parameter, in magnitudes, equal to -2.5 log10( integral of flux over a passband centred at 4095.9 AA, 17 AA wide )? -5.56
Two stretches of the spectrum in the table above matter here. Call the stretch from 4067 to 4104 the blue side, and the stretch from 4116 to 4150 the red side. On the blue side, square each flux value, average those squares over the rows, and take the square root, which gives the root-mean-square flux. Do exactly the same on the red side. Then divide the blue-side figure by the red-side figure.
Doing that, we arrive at 1.00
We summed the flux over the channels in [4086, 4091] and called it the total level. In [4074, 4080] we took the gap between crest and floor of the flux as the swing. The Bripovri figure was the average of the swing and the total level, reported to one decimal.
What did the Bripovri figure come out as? 19.8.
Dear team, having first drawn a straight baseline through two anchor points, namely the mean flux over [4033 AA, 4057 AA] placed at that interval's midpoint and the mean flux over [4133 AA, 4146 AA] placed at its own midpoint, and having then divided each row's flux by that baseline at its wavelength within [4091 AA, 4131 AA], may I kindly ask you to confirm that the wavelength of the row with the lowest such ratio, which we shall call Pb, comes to 4099.70 AA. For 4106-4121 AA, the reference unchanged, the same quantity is 4114.83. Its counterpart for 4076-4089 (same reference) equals 4077.11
